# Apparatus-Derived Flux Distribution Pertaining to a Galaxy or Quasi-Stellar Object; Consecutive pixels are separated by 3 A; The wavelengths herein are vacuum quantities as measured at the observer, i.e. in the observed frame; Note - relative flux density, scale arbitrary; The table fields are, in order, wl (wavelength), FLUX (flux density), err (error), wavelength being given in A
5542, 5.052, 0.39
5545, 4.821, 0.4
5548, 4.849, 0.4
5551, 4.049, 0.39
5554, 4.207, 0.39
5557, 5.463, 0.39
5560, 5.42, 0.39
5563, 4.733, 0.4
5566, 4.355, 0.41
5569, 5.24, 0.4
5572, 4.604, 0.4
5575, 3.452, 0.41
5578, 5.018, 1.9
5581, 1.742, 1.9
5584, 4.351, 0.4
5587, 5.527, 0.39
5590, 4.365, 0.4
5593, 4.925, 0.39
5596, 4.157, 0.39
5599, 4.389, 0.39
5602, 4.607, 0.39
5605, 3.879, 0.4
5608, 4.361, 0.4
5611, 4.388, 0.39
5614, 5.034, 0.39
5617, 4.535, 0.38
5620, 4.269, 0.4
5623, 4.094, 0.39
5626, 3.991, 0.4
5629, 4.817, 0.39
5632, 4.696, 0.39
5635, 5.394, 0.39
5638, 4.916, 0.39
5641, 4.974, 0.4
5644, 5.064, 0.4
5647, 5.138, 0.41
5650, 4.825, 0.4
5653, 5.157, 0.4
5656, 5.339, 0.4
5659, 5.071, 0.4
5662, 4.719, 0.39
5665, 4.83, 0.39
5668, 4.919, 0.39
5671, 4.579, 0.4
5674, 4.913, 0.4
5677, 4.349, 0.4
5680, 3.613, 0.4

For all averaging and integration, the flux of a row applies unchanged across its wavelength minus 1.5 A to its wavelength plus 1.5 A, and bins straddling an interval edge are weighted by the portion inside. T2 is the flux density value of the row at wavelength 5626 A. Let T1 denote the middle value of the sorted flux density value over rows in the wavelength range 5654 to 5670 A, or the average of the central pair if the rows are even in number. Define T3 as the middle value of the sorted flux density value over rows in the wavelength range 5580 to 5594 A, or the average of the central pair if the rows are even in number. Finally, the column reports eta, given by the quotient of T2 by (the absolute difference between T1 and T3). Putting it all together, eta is 7.2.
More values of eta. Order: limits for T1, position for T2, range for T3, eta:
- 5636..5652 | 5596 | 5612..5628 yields 5.9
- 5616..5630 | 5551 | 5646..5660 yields 4.7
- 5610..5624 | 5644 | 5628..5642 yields 9.6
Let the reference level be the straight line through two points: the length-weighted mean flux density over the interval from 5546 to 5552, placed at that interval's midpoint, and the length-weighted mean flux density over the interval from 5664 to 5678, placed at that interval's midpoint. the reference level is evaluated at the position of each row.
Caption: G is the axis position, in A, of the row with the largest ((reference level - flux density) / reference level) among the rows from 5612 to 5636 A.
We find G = 5626 A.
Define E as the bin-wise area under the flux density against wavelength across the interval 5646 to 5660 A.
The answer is 71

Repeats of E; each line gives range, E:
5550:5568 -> 85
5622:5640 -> 84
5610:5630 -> 89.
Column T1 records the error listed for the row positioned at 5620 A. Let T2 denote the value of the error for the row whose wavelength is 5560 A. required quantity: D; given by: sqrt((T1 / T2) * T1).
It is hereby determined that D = 0.64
